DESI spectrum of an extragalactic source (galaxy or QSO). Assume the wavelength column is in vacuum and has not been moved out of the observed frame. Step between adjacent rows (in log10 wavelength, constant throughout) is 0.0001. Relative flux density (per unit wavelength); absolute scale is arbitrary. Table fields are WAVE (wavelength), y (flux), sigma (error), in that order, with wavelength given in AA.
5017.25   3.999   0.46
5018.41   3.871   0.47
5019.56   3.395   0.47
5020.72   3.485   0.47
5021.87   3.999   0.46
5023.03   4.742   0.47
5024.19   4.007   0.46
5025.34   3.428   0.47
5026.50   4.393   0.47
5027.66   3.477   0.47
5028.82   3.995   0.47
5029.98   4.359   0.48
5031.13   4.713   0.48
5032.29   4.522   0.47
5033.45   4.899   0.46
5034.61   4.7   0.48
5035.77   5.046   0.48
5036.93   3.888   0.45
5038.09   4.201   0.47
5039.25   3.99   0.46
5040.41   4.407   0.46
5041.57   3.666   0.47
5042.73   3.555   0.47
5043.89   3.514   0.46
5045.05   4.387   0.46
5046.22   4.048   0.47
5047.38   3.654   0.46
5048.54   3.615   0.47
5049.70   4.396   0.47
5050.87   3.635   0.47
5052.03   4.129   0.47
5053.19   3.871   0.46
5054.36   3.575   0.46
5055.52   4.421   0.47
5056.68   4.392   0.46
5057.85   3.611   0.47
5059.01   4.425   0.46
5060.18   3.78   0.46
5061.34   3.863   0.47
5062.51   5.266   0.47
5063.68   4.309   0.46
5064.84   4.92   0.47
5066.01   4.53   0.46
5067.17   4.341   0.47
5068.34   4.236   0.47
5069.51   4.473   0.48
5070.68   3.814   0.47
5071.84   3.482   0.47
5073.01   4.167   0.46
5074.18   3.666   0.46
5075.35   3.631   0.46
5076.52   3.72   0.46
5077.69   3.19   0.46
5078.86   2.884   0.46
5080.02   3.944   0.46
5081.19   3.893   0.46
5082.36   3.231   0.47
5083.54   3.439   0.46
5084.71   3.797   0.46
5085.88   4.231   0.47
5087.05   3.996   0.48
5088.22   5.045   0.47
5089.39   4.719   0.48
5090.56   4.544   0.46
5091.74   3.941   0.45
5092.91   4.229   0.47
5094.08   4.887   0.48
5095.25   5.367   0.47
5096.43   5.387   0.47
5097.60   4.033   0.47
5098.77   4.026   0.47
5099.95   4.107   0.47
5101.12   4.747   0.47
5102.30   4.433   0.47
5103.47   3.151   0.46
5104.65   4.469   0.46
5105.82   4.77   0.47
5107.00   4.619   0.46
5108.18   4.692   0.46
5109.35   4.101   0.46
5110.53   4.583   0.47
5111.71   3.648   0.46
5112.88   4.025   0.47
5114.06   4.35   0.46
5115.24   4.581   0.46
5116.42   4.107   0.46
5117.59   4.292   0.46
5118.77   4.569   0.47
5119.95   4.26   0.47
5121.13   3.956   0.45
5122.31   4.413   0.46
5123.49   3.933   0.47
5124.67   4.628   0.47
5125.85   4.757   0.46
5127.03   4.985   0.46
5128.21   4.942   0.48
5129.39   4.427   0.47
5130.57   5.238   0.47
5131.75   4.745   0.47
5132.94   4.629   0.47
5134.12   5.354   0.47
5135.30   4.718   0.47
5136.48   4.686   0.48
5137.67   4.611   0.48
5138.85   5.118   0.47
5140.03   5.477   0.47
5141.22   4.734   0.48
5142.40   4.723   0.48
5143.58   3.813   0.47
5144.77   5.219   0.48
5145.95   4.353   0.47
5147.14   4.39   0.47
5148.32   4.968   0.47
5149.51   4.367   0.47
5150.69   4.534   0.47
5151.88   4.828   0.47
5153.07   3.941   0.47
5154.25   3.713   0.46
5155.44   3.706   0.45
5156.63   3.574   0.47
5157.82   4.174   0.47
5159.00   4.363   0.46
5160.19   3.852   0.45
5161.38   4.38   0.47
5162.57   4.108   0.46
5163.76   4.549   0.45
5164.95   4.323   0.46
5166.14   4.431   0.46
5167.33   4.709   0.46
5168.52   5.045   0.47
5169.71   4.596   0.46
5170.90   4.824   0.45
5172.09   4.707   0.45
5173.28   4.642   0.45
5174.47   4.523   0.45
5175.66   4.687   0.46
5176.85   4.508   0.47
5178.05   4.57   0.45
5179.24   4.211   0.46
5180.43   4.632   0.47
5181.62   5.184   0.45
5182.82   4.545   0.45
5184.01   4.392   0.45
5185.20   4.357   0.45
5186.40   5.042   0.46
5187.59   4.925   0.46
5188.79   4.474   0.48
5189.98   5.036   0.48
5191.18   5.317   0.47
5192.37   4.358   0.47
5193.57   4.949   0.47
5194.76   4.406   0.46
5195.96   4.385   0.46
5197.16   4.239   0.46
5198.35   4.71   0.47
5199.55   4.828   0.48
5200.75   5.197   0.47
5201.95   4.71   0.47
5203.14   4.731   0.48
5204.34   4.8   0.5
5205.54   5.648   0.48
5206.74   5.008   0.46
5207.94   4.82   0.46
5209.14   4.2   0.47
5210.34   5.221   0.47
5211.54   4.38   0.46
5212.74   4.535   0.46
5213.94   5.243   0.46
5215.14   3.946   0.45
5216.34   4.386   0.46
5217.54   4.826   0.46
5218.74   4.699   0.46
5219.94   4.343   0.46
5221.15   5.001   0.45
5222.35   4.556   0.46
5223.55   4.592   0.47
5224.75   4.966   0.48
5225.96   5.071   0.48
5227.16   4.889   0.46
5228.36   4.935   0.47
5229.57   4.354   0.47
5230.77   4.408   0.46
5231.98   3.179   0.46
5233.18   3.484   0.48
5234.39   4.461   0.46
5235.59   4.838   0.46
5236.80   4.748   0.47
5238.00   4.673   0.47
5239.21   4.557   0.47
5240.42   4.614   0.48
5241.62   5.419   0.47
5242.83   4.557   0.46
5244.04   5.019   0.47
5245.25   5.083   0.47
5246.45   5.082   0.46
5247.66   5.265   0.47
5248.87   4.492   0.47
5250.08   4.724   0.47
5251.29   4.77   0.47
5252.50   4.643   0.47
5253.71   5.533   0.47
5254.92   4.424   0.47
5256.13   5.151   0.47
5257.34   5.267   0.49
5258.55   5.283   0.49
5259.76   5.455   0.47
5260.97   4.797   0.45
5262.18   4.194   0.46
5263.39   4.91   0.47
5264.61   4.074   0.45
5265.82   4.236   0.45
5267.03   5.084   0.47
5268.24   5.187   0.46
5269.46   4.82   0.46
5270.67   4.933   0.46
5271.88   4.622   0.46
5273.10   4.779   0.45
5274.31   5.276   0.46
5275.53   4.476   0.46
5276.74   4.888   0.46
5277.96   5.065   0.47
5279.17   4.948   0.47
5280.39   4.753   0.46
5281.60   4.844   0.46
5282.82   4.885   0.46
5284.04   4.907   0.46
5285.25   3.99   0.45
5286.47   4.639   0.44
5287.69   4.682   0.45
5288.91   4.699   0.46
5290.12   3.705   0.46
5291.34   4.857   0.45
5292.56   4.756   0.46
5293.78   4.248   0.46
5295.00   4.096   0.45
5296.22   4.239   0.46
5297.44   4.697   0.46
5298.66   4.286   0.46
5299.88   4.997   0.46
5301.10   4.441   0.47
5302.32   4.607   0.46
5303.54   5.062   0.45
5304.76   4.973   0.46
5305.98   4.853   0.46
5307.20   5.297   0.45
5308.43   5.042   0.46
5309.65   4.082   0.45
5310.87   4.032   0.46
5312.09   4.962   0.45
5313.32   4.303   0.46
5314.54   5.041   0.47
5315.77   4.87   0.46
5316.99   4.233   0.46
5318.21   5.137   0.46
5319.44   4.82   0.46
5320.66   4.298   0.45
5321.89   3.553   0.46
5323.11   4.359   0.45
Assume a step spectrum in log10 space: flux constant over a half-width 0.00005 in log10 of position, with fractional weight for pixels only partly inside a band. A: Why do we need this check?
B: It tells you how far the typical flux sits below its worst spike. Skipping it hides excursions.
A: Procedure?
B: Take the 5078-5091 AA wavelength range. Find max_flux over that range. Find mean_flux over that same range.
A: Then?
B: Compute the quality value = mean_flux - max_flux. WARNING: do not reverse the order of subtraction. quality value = -1.1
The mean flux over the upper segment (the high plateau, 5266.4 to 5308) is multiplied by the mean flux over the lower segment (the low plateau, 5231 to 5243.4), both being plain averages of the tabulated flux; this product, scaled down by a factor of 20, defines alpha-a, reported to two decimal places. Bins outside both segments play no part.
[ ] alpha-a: 1.05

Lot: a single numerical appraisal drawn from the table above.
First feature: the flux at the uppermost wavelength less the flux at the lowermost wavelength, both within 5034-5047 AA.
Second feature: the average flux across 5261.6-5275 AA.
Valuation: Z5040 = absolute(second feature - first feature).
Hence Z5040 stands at 5.4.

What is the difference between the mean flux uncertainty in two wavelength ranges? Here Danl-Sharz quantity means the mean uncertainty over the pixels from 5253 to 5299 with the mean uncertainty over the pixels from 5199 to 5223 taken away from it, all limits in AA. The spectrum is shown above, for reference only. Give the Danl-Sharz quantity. -0.0049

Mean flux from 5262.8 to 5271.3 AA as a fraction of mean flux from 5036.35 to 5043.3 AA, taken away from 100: 98.8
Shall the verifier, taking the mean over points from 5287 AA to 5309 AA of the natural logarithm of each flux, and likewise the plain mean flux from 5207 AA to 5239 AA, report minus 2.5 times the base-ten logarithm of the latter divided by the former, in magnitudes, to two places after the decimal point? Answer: -1.19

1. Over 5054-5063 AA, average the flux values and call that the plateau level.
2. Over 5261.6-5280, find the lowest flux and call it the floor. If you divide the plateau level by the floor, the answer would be 1.02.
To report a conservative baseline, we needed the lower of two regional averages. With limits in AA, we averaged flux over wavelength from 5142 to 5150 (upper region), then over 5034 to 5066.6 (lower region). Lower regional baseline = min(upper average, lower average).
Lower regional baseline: 4.14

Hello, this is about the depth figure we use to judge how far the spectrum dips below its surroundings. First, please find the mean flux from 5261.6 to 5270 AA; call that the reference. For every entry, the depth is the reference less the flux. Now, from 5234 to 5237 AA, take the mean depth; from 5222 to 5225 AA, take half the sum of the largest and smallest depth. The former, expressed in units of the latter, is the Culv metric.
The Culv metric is 0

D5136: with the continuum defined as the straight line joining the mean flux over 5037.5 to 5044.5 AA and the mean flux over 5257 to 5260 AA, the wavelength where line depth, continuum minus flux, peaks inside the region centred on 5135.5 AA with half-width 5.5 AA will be 5137.67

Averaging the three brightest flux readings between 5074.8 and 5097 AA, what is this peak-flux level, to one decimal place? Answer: 5.3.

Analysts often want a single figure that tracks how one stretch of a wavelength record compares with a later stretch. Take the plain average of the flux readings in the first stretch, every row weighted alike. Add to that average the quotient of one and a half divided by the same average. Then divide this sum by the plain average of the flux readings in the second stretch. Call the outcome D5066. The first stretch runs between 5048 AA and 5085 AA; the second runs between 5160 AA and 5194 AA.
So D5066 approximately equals 0.94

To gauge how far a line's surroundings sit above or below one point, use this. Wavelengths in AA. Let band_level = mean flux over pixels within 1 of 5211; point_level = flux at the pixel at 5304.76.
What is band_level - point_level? -0.2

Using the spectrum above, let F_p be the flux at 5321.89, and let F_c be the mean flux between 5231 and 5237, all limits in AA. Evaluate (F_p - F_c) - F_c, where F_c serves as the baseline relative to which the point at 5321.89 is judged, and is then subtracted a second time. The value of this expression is -4.7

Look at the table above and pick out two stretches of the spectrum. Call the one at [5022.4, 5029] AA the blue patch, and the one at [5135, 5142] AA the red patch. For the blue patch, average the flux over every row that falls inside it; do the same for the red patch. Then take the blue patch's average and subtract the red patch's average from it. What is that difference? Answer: -0.9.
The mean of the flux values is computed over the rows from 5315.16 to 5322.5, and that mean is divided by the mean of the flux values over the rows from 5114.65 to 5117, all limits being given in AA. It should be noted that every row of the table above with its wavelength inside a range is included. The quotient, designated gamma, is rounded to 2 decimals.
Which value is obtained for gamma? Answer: 1.03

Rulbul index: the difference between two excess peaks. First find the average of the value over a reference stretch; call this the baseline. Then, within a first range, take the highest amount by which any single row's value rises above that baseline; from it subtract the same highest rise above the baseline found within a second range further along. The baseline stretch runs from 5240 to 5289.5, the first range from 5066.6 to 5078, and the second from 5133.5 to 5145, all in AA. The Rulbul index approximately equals -1.0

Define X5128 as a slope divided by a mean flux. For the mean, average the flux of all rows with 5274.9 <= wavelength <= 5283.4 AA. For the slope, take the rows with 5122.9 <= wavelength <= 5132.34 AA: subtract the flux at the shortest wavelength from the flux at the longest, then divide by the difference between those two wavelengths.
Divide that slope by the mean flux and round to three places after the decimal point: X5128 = 0.020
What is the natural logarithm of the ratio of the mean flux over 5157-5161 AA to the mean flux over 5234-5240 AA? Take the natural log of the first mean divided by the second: -0.12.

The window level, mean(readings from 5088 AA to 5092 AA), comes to 4.56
